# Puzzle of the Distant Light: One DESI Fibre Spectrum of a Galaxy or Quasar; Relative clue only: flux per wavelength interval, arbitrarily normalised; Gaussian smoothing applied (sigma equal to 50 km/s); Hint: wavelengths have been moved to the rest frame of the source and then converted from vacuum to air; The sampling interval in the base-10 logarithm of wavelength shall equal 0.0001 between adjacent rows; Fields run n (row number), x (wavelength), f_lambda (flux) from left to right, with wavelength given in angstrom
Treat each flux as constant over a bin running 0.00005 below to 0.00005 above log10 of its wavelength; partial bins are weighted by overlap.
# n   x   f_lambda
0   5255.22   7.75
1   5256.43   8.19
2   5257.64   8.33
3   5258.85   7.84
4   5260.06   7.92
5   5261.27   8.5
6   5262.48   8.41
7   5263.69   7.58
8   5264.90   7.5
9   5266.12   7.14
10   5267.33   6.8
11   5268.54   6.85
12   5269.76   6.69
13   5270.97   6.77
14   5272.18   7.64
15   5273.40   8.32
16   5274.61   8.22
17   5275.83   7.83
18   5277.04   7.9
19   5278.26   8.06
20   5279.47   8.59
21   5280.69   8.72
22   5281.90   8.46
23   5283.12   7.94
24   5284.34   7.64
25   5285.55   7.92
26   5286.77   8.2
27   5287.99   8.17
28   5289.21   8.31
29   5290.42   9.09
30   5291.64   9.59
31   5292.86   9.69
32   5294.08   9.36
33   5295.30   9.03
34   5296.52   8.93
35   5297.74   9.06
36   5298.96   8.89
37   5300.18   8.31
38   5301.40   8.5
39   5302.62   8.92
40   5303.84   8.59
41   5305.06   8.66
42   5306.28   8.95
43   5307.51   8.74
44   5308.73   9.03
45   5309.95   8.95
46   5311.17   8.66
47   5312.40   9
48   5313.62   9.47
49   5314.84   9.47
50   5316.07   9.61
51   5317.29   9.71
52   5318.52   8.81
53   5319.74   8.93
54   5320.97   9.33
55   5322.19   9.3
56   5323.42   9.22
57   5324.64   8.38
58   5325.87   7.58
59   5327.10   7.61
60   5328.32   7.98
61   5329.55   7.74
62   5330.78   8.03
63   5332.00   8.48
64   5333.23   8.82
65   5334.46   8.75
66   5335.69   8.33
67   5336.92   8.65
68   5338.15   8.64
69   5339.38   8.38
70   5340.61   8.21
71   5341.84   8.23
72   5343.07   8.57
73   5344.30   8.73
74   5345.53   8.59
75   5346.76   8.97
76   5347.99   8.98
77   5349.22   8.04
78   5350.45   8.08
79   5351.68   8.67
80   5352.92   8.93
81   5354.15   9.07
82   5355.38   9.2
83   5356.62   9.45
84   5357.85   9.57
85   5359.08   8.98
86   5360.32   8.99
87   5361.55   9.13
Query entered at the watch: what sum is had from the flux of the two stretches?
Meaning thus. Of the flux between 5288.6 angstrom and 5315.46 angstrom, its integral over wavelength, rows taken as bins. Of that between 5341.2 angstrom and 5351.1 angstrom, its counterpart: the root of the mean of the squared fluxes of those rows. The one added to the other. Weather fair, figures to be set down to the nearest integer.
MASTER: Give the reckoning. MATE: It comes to 249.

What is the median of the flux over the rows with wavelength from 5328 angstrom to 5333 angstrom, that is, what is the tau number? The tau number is 8.0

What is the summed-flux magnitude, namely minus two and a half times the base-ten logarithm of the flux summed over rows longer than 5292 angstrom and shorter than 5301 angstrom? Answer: -4.50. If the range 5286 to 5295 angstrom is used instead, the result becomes -4.49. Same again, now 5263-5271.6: -4.23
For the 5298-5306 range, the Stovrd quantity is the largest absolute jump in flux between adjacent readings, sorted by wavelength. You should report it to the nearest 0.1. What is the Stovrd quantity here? 0.6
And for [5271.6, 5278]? 0.7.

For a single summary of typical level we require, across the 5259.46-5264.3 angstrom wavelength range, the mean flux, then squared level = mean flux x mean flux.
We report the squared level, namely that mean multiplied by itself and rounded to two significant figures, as 66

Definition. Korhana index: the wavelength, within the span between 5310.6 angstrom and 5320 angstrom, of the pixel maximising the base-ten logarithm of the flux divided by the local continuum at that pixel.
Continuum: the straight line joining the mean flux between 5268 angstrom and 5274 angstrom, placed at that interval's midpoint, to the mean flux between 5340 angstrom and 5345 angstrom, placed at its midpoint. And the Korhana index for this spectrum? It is 5317.29 angstrom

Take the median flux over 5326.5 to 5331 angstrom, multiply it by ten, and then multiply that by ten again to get 786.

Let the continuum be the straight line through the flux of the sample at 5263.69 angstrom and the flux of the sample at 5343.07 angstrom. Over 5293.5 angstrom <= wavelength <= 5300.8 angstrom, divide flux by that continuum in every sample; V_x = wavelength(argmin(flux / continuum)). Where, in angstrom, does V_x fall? 5300.18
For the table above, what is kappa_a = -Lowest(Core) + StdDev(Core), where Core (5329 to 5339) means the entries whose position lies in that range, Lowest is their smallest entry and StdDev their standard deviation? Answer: -7.4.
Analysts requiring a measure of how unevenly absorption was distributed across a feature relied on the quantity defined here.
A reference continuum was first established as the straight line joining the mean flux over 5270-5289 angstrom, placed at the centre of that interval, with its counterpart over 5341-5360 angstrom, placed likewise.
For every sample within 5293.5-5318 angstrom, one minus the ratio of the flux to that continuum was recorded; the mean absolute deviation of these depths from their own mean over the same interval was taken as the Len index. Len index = 0.03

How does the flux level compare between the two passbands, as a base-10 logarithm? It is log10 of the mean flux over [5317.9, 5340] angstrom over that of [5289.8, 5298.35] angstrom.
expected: -0.04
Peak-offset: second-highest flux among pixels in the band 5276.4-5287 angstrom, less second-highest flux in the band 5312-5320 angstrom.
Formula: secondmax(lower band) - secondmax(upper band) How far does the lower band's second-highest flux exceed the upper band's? -1.0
